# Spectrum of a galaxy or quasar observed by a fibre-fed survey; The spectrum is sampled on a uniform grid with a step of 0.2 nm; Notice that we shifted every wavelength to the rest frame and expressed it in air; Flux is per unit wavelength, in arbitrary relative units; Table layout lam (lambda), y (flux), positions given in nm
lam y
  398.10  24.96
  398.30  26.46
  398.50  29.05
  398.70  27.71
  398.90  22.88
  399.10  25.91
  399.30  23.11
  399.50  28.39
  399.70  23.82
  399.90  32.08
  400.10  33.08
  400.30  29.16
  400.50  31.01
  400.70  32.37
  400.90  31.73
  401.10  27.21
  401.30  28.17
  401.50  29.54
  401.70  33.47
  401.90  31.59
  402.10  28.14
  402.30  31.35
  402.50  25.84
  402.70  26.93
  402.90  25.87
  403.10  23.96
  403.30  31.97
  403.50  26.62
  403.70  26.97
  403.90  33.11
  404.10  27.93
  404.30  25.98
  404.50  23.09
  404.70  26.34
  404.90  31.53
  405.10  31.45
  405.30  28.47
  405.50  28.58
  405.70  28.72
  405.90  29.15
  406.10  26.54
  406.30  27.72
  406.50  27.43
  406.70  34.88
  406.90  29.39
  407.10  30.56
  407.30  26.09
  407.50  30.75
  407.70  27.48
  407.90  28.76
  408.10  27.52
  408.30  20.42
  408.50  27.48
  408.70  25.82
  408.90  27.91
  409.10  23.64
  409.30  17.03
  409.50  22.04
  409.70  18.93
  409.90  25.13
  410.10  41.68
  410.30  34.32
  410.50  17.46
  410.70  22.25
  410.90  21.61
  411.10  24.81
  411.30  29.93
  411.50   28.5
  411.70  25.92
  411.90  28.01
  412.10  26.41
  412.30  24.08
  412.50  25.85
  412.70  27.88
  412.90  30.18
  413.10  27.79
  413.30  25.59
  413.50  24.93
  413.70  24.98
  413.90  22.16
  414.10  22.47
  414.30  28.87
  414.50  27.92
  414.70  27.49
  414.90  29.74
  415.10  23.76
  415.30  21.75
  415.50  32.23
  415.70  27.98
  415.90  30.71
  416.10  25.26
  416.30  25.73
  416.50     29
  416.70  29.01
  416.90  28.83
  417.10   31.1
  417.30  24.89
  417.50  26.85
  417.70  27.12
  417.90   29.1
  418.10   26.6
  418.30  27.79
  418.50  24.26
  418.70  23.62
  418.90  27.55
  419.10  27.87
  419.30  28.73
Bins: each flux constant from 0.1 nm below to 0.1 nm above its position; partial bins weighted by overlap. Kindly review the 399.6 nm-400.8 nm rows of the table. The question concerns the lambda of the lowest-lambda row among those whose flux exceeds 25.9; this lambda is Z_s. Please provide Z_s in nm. 399.90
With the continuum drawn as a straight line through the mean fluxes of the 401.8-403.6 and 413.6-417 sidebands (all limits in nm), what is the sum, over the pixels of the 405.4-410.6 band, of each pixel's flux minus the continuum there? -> -11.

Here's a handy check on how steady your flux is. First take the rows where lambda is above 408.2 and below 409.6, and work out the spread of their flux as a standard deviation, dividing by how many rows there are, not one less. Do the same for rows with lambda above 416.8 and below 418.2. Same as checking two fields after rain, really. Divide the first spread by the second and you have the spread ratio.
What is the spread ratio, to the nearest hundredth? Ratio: 1.94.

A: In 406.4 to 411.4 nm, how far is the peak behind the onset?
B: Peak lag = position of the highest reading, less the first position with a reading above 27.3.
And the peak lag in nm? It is 3.60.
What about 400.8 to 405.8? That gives 0.80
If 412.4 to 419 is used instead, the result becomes 2.80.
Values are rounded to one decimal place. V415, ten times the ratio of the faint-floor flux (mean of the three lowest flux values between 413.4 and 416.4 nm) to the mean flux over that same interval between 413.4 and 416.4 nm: 8.4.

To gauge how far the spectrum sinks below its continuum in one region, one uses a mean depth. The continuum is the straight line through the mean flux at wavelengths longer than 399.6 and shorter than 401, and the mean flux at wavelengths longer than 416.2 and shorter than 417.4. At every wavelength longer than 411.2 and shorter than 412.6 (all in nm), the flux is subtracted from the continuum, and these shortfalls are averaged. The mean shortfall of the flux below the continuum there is 1.8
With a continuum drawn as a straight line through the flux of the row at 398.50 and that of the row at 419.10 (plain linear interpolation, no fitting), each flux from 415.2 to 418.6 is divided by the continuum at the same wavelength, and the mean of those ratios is 0.984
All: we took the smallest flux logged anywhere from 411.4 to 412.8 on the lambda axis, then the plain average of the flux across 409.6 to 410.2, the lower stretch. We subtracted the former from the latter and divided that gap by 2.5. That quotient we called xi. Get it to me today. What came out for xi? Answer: 1.8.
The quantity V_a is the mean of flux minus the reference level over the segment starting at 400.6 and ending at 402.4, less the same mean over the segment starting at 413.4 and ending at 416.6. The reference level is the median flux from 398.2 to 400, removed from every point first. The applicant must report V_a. 3.8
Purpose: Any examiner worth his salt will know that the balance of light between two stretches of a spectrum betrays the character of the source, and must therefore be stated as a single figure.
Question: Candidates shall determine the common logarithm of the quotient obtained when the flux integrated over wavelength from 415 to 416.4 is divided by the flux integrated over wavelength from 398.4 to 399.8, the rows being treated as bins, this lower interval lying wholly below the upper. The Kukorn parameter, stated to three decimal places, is 0.015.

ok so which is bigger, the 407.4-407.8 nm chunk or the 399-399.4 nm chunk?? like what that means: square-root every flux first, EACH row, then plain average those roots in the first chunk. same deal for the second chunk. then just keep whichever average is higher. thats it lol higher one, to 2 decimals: 5.39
